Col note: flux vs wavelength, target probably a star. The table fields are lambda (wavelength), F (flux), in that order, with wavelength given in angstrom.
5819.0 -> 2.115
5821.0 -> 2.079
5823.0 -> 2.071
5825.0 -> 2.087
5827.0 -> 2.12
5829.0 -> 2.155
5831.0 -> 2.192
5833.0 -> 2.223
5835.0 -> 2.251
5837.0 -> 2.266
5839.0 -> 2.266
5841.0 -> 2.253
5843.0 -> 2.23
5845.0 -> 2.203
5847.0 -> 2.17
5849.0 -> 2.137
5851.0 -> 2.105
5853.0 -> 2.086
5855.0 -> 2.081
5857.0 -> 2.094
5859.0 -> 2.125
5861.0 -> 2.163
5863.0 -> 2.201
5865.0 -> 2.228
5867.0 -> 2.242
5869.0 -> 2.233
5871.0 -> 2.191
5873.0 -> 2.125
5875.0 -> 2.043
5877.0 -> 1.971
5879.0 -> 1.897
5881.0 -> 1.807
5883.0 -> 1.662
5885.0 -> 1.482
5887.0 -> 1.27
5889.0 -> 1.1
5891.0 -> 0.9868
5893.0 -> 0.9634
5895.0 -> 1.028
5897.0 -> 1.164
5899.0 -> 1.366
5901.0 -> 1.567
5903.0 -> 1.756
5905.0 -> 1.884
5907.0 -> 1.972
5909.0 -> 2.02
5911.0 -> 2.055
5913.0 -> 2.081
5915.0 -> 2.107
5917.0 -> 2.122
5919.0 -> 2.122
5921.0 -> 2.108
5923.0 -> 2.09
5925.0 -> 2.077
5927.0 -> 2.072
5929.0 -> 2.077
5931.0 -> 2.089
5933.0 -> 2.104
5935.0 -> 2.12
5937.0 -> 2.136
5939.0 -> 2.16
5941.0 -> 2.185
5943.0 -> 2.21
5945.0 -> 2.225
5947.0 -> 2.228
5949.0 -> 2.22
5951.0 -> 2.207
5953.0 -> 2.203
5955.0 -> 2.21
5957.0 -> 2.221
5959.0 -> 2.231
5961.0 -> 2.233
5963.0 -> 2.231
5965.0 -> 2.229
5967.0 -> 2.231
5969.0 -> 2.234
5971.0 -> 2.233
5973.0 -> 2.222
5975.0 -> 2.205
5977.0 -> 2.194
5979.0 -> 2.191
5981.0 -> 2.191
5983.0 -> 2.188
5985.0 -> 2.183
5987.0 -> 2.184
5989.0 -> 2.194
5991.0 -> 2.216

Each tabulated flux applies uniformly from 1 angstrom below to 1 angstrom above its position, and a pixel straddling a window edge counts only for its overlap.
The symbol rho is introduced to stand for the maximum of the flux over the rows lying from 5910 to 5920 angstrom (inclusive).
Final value 2.122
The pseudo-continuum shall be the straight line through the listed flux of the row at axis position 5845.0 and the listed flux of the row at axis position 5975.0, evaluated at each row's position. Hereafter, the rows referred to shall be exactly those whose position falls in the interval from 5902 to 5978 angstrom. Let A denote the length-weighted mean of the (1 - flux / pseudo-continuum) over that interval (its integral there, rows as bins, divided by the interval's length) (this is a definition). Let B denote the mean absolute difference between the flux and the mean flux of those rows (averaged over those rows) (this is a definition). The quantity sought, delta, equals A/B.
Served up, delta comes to 0.4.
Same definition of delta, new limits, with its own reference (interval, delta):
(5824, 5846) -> 0.0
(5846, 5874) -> 0.4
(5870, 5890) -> 0.7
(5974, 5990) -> 1.3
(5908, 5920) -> 1.7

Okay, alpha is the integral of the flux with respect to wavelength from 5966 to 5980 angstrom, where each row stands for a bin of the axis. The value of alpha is 31.0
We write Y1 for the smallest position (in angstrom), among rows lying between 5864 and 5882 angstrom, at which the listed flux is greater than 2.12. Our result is 5865.0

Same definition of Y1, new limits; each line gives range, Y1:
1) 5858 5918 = 5859.0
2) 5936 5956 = 5937.0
